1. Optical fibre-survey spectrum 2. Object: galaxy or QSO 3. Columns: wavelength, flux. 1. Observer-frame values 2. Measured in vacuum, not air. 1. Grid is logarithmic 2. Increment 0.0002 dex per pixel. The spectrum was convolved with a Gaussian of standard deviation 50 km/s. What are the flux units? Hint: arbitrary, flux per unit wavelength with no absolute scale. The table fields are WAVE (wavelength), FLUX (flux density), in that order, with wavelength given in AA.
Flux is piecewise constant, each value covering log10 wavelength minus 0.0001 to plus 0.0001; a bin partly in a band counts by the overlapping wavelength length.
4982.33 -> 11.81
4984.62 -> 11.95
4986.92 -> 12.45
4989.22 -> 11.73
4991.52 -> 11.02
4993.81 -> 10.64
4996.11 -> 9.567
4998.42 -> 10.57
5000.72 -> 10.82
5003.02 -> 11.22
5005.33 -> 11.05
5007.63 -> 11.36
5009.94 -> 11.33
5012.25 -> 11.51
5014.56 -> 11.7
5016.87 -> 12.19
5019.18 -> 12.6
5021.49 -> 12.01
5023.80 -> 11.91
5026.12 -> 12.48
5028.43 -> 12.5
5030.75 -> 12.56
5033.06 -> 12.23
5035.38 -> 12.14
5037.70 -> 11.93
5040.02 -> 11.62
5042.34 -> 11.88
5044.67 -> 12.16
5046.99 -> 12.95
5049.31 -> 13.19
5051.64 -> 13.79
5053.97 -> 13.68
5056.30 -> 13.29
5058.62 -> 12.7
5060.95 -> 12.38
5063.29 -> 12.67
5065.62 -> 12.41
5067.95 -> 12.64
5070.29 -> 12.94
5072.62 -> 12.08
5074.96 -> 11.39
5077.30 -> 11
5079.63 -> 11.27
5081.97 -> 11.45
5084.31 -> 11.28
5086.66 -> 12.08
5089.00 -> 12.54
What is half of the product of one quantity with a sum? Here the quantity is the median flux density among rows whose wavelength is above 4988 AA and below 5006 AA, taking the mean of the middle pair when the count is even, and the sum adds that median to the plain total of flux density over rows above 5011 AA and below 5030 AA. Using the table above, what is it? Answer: 589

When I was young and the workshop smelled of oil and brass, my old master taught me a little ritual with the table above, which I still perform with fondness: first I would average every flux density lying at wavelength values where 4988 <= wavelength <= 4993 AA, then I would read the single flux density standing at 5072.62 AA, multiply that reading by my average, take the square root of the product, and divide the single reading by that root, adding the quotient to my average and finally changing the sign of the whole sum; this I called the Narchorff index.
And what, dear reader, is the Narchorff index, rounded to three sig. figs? -12.4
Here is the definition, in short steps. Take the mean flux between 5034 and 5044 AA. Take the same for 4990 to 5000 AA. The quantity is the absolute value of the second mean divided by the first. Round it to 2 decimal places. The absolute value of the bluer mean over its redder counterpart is 0.88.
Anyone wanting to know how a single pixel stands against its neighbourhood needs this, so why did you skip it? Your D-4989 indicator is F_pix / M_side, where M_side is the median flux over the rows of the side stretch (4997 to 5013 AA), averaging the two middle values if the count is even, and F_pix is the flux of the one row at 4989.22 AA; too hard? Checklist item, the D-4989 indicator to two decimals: 1.05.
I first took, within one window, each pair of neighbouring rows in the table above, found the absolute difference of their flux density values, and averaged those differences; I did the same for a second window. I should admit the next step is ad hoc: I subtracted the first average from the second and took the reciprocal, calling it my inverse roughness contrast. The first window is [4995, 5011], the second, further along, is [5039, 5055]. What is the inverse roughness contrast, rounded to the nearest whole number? 51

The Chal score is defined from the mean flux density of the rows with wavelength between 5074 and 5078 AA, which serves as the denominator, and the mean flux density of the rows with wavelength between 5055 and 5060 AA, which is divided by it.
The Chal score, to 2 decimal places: 1.16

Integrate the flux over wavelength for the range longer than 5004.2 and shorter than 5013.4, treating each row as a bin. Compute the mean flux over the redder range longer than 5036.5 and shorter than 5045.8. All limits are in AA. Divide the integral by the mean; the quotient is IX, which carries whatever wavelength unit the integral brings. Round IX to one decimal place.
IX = 8.8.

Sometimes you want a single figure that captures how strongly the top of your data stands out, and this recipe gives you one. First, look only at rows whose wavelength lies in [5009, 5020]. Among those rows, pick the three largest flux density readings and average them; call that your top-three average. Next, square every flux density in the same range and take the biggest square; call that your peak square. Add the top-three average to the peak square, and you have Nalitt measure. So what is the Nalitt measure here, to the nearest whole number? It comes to 171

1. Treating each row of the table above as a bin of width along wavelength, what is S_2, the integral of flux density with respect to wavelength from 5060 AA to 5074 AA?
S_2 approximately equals 175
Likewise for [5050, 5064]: 183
